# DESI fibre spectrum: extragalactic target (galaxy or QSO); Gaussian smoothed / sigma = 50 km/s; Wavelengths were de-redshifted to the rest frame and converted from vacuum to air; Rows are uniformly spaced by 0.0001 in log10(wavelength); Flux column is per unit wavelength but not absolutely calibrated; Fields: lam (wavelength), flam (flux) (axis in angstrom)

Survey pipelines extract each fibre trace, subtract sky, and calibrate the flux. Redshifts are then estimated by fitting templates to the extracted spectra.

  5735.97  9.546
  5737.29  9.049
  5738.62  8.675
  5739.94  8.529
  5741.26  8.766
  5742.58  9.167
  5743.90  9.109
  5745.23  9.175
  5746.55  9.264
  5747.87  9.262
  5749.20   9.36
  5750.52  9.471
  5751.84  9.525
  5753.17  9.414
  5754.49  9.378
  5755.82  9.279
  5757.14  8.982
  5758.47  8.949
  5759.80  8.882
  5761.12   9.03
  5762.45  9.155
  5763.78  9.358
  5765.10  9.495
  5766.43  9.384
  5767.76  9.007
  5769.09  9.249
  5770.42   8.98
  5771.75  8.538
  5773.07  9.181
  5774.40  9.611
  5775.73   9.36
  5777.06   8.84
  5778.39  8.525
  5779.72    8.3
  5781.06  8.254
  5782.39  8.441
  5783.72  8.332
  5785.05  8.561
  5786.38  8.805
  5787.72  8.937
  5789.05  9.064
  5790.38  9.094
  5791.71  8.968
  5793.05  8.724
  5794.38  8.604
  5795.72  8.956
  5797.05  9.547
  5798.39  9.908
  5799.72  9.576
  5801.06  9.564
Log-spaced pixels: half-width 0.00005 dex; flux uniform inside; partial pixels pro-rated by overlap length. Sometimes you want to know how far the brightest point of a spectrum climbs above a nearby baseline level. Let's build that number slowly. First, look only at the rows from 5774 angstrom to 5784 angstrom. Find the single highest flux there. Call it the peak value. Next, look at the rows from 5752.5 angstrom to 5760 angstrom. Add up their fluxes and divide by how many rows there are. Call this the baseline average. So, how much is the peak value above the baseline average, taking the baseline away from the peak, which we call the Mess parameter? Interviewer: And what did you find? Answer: 0.46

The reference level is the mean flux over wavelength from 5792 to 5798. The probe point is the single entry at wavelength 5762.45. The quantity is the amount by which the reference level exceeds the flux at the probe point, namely -0.2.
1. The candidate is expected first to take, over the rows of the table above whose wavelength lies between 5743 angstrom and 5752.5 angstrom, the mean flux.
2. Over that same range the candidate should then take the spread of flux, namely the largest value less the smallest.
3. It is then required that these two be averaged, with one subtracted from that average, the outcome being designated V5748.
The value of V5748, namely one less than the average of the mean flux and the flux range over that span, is 3.86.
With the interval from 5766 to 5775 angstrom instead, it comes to 4.10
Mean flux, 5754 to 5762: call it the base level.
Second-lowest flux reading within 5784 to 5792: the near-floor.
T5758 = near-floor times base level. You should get 80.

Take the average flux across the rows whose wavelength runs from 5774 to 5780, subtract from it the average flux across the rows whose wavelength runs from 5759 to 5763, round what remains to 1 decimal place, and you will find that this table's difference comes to -0.1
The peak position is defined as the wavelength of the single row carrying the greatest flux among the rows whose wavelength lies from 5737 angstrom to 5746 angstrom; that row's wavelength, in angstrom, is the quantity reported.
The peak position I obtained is 5745.23 angstrom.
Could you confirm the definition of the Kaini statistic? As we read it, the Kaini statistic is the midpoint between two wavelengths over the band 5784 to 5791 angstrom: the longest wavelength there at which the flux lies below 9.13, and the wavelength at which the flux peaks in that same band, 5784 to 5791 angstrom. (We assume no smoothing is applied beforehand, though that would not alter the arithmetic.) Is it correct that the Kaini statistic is 5790.4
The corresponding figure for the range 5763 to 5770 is 5766.4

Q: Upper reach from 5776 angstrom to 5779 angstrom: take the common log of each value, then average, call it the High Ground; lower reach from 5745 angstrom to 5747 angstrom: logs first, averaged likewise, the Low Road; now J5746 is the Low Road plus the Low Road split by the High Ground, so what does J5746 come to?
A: 1.99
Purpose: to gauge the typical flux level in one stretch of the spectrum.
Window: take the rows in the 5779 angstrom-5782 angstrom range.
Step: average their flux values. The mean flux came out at 8.28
